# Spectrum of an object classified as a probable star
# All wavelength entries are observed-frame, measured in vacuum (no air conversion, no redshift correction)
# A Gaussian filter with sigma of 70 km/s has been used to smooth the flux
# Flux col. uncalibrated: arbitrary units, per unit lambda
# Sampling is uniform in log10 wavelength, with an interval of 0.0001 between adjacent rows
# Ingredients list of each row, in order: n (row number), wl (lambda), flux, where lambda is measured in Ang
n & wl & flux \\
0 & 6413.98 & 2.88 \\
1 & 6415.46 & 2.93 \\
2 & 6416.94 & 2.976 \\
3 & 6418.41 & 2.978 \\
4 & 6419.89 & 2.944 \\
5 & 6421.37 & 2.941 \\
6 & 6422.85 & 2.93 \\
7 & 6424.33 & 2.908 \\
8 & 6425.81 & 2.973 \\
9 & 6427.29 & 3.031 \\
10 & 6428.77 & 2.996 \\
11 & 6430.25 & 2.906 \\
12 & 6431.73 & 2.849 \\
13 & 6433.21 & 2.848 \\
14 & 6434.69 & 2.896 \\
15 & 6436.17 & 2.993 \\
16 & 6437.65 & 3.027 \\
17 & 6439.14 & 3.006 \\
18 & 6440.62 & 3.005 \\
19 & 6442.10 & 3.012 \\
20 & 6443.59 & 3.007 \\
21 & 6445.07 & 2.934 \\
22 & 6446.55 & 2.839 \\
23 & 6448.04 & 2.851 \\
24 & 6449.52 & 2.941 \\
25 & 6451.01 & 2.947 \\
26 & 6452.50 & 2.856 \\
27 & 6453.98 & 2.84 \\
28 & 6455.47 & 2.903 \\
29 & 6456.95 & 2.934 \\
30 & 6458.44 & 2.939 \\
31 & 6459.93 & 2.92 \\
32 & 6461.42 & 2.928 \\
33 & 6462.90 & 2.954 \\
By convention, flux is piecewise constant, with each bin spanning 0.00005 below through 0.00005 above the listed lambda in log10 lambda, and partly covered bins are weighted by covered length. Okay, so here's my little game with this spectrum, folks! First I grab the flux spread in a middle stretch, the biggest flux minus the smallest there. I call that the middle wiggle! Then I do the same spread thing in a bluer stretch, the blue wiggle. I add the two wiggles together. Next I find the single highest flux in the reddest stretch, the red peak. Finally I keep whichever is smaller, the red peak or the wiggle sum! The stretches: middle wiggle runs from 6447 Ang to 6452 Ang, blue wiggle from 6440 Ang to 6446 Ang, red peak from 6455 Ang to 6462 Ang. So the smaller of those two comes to 0.17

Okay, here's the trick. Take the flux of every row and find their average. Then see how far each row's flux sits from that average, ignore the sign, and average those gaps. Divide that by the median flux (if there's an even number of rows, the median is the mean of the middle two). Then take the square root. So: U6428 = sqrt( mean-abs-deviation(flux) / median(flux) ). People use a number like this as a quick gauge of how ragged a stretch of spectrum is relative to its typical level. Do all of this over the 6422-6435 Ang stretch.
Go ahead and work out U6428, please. 0.131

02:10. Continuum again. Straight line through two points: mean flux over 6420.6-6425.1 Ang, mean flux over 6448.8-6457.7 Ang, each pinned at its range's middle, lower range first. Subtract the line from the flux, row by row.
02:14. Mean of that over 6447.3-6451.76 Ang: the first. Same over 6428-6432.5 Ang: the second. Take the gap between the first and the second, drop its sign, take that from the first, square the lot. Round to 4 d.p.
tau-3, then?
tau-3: 0.0000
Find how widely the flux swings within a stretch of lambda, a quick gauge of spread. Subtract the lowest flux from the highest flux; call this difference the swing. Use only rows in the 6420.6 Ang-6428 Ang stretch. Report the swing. 0.12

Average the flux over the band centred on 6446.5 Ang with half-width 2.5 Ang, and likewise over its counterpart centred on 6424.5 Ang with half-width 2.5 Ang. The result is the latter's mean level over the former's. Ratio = 1.02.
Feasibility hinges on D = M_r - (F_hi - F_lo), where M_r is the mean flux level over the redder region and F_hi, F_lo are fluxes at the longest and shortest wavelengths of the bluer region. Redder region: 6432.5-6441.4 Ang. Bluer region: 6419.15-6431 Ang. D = 3.00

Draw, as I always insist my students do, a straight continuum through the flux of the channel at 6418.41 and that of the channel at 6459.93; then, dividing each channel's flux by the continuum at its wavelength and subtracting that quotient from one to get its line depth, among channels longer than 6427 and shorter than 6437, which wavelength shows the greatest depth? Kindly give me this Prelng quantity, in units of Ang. 6431.73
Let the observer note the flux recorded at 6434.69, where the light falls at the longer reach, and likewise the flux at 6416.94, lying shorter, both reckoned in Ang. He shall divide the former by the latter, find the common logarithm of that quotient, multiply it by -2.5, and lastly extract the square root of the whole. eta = 0.17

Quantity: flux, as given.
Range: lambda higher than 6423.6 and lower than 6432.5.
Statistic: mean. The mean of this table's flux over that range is 2.94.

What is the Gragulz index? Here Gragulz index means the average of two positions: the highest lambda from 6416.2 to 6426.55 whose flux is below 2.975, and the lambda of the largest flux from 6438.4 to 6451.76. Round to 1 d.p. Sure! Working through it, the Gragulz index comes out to 6434.0 Ang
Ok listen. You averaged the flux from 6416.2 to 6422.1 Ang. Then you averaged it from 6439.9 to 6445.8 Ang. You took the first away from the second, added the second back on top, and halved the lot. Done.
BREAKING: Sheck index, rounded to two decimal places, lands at 1.51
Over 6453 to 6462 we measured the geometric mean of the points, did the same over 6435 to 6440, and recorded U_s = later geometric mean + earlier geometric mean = 5.919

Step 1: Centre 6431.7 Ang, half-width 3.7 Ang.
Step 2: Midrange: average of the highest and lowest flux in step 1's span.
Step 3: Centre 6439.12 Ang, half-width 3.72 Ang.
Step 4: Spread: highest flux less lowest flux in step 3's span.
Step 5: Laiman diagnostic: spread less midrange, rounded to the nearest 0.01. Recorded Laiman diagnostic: -2.89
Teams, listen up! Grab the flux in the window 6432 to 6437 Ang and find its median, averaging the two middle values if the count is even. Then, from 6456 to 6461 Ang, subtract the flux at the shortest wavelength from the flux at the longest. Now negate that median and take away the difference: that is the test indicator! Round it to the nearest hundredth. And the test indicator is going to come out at -2.88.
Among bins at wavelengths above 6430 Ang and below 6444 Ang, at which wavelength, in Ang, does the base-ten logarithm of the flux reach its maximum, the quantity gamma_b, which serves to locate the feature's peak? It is 6437.65 Ang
